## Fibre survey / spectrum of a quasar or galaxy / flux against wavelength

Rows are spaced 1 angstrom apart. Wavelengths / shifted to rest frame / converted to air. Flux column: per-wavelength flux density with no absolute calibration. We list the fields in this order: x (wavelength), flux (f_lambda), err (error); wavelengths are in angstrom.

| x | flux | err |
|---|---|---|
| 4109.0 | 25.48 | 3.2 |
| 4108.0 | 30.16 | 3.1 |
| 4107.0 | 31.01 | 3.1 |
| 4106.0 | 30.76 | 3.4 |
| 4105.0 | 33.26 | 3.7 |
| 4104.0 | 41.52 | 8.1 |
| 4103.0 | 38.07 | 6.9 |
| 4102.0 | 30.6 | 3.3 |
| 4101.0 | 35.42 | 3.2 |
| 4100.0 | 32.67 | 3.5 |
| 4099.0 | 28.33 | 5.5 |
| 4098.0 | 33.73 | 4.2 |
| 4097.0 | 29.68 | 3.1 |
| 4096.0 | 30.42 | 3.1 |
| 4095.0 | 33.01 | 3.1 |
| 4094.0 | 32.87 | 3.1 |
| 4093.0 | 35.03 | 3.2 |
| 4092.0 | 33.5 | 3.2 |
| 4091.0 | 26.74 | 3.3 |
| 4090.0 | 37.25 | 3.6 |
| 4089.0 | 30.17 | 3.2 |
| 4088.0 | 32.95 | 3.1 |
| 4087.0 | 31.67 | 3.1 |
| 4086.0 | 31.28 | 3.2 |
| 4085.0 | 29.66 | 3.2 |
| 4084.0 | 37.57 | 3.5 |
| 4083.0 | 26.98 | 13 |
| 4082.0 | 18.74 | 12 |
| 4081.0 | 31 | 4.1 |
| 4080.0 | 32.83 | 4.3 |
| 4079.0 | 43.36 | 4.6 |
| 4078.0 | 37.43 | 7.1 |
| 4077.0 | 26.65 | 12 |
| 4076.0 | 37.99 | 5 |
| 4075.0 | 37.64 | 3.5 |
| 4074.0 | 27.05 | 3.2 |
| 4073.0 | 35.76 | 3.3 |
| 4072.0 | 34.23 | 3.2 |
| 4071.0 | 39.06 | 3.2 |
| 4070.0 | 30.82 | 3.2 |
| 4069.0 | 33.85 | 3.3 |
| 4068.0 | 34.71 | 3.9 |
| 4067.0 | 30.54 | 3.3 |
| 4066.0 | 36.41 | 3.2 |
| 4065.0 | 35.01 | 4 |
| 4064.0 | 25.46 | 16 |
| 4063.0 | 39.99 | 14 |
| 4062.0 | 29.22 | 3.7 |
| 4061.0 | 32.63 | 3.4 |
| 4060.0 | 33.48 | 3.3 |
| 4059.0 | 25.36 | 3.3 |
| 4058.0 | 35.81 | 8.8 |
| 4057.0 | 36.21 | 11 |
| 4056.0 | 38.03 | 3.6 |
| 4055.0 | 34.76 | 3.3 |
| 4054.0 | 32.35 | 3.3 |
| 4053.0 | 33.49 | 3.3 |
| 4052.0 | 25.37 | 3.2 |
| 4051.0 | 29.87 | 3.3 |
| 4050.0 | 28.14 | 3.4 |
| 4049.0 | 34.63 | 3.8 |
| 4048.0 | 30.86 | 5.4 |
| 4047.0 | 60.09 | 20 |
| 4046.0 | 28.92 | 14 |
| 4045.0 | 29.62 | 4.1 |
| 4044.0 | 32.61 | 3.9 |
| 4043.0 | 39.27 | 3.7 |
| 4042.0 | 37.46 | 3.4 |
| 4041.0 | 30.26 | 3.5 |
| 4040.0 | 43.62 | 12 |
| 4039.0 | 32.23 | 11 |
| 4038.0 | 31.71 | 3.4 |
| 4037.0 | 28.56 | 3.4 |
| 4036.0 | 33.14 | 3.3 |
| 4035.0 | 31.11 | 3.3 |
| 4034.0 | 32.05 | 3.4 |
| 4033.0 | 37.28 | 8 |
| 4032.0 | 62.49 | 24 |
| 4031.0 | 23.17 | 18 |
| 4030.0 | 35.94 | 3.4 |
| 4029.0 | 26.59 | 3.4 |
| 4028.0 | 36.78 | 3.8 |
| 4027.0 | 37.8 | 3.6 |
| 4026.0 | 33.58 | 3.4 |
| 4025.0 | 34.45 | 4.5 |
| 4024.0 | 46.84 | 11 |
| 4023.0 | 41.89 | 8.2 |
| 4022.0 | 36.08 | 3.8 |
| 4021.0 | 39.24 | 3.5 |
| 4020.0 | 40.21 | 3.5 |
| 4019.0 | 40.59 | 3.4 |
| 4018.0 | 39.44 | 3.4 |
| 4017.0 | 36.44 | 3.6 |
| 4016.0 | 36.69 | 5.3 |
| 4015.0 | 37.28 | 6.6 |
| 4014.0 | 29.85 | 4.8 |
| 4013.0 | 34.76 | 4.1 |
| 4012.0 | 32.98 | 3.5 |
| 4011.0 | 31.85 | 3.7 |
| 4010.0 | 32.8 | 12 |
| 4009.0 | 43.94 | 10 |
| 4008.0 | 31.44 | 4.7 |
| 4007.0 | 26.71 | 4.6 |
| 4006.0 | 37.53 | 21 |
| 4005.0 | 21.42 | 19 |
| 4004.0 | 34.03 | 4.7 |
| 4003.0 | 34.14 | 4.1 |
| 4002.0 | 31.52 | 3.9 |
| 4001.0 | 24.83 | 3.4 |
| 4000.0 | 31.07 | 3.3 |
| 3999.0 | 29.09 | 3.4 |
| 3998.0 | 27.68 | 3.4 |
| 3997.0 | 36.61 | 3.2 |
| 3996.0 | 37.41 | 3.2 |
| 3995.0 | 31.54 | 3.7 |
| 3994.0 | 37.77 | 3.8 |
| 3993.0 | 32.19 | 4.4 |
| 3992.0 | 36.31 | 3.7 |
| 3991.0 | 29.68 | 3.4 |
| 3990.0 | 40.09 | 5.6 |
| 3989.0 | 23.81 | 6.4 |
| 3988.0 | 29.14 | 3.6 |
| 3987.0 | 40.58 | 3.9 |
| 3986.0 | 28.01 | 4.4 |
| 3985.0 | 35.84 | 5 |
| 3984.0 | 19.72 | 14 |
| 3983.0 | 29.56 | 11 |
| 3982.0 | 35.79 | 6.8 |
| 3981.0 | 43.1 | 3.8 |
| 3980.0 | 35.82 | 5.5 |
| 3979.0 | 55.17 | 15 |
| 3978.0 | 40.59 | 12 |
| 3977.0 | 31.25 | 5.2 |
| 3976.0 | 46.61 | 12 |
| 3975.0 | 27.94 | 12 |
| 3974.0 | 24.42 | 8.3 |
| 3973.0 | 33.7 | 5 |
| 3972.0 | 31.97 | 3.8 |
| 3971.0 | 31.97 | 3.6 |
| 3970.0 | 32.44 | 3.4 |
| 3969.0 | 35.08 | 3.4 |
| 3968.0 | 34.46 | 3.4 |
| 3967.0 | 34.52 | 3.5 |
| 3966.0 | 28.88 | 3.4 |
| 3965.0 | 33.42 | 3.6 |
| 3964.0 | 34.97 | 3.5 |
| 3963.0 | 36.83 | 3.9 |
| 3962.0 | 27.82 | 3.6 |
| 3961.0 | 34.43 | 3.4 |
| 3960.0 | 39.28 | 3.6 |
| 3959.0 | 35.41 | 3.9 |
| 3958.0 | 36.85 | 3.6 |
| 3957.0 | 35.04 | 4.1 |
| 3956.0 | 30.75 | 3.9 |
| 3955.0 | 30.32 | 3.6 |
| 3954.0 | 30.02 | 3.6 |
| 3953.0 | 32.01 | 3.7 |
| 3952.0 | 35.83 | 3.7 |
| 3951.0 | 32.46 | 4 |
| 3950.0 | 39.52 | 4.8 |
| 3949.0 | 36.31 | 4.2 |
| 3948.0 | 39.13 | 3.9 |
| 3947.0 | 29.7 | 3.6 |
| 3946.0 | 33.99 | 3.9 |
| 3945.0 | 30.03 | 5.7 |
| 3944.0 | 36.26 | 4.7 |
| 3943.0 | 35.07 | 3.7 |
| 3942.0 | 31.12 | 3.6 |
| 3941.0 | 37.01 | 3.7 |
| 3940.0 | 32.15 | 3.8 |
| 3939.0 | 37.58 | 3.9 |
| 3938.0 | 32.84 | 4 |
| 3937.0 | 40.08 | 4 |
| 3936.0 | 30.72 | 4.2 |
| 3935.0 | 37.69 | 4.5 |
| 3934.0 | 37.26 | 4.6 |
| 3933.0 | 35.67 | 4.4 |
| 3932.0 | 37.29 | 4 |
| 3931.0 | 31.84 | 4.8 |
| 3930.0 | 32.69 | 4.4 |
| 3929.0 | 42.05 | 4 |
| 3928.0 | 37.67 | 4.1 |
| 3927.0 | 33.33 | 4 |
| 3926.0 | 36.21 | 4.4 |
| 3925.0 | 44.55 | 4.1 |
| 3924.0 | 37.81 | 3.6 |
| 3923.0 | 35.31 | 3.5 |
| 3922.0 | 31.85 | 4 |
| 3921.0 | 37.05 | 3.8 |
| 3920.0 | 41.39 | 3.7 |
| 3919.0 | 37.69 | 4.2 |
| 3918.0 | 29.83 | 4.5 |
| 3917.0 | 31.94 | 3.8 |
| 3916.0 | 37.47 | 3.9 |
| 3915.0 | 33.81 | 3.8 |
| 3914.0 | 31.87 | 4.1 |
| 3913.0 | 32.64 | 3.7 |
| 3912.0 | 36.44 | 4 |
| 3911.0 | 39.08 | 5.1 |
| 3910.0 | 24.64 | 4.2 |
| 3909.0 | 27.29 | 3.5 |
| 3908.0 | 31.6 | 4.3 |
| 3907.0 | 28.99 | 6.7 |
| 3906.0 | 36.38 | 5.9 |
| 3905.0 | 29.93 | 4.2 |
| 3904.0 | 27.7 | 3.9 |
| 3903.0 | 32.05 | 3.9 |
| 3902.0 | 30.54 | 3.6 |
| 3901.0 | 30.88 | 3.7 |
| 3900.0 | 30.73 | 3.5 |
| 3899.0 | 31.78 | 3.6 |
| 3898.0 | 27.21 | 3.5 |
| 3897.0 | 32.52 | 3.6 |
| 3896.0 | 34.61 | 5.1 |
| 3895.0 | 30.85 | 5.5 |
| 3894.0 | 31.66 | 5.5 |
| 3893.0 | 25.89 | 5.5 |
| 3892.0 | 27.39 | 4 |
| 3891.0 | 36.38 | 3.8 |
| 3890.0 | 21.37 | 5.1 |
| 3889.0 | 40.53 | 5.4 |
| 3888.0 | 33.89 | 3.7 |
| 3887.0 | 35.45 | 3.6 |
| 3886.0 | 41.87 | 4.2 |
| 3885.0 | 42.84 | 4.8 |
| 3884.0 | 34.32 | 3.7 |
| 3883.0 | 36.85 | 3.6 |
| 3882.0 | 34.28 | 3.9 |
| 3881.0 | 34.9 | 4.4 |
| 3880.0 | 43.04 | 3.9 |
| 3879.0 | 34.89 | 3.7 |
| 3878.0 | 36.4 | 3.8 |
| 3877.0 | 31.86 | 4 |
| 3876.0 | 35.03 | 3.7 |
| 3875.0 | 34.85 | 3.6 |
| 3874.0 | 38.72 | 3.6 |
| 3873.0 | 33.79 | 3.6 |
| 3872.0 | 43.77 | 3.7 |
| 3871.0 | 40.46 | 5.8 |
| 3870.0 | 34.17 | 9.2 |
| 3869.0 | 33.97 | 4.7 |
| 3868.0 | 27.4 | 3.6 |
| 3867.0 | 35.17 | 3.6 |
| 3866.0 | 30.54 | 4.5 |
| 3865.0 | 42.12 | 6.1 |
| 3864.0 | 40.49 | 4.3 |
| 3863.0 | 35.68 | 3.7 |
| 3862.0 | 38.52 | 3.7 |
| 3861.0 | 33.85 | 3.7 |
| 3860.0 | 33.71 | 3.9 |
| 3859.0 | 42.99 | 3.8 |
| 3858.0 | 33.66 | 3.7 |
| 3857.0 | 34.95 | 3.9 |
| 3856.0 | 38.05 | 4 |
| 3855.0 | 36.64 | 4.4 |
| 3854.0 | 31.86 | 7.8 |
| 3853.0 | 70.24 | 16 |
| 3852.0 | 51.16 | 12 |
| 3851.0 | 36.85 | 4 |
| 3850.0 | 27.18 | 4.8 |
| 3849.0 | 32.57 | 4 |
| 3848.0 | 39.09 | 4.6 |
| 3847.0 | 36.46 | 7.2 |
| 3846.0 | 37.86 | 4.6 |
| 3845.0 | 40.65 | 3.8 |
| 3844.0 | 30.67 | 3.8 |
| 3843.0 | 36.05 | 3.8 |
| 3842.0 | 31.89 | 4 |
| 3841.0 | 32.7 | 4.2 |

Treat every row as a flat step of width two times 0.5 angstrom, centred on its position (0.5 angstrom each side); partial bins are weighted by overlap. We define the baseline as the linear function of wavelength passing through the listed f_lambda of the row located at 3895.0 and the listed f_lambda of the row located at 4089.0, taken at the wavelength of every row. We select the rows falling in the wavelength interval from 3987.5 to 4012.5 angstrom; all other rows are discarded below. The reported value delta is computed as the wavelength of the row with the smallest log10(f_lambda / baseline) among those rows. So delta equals 4005.0 angstrom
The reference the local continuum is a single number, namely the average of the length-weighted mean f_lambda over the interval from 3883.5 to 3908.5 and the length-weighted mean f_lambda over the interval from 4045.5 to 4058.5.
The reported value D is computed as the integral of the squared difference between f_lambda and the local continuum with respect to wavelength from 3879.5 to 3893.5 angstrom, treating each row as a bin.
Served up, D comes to 571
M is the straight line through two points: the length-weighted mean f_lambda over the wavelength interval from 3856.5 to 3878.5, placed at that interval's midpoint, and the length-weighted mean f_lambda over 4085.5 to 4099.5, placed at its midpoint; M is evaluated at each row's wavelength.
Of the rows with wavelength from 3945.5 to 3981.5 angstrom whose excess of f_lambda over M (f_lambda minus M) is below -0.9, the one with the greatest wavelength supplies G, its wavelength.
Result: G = 3977.0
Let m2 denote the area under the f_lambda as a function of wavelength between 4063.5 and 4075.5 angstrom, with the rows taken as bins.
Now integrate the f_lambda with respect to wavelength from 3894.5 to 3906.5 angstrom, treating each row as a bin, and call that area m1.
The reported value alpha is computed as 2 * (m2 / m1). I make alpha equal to 2.14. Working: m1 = 375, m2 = 401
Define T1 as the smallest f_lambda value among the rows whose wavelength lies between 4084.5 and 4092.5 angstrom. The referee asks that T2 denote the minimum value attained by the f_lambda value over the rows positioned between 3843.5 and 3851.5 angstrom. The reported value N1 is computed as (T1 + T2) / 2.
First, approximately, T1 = 26.74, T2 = 27.18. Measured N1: 27.0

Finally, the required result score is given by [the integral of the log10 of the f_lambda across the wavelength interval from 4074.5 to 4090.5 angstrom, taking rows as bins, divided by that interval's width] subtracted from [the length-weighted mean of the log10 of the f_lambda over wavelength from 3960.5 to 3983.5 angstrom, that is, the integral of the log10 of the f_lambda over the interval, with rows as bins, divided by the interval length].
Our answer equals 0.028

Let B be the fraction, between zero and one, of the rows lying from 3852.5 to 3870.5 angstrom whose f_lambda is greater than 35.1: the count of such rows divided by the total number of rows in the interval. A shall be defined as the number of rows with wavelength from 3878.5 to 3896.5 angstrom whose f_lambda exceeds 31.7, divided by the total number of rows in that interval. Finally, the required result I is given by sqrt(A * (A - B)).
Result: 0.40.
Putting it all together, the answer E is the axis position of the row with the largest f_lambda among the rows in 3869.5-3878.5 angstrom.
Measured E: 3872.0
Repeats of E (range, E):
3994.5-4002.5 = 3996.0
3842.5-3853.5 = 3853.0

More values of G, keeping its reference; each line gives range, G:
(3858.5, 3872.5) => 3870.0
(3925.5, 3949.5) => 3947.0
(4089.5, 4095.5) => 4091.0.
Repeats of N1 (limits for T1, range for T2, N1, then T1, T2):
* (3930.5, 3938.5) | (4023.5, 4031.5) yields 26.9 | 30.72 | 23.17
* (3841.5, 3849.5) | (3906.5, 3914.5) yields 27.7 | 30.67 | 24.64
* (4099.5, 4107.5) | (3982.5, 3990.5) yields 25.2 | 30.6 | 19.72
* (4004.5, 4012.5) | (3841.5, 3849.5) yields 26.0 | 21.42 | 30.67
